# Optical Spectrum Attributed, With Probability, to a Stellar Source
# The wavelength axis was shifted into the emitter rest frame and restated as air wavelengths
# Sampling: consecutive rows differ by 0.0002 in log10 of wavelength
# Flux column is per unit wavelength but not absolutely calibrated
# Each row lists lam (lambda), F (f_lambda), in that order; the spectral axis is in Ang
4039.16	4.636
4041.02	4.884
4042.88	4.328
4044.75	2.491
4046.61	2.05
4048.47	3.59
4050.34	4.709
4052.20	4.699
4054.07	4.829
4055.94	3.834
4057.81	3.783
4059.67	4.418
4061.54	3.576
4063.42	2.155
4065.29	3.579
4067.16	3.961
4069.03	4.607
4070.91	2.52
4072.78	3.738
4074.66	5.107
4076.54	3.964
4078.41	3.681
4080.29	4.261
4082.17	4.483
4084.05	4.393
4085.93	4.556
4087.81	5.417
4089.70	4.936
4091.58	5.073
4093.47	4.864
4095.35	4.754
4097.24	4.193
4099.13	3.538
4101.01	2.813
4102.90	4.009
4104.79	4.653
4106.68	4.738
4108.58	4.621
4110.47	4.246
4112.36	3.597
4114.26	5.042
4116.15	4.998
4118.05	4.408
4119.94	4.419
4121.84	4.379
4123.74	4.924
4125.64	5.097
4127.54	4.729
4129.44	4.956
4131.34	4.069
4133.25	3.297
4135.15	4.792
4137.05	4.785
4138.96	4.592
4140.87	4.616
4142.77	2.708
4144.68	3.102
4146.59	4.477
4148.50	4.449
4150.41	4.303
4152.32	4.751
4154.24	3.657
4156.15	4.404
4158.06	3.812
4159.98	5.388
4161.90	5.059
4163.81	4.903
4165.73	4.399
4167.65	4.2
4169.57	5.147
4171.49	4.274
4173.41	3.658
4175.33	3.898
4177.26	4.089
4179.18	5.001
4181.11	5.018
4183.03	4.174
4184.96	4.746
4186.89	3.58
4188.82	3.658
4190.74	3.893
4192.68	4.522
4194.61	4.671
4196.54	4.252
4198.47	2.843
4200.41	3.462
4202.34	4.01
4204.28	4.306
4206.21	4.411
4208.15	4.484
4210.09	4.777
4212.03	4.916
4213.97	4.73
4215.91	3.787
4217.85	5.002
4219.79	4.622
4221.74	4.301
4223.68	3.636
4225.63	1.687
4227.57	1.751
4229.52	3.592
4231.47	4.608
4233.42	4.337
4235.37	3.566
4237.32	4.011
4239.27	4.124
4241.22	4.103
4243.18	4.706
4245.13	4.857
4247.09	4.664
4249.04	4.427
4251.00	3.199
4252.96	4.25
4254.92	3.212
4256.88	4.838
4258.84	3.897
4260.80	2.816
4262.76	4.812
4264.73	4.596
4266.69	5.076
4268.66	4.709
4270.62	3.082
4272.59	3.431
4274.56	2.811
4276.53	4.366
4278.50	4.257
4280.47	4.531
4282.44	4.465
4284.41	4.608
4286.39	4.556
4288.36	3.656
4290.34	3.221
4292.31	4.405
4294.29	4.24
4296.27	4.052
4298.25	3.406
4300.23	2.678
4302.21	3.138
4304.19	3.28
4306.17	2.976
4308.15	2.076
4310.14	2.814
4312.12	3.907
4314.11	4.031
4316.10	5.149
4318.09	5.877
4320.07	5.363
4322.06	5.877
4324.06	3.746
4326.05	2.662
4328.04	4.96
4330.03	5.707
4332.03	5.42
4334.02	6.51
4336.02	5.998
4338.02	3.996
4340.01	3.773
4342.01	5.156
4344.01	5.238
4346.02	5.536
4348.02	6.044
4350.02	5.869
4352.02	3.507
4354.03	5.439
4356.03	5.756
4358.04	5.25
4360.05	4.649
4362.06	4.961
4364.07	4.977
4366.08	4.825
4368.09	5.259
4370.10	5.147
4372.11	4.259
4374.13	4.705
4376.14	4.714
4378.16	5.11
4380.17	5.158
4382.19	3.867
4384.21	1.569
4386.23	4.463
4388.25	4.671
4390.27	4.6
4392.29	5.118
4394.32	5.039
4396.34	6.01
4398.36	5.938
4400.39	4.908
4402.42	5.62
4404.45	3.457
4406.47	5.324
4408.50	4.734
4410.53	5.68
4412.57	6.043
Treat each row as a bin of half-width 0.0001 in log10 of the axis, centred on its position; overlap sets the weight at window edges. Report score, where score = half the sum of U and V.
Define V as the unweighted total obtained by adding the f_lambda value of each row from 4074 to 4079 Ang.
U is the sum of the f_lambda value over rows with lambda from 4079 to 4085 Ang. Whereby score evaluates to 12.9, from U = 13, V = 12.8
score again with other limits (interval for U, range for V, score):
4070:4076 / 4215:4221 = 12.4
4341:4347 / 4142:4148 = 13.1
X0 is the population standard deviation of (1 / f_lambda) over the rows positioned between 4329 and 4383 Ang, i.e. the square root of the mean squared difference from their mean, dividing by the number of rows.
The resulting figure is 0.03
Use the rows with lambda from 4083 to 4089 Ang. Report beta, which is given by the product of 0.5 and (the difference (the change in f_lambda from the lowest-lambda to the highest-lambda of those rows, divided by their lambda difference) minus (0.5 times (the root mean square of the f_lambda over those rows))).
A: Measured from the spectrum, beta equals -1.07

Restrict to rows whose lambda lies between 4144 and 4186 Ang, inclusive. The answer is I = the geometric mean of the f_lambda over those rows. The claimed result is 4.37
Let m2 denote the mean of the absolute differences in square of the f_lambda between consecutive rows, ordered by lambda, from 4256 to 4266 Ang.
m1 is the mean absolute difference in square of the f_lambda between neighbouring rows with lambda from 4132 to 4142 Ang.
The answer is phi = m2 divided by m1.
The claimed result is 2.3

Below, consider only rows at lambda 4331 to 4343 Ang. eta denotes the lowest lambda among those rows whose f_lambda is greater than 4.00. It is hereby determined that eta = 4332.03 Ang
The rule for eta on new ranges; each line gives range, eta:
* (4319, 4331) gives 4320.07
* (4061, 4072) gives 4069.03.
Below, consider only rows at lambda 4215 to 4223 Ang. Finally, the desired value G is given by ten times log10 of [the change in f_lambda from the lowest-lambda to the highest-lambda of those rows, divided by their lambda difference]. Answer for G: -10.5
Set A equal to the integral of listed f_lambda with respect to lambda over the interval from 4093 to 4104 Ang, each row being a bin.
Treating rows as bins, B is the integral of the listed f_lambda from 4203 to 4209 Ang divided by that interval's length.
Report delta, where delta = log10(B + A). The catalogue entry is 1.68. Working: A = 44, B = 4.38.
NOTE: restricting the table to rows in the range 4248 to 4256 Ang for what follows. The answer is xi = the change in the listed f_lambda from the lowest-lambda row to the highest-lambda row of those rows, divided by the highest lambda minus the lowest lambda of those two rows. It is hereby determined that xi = -0.21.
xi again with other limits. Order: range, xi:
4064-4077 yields 0.03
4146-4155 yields -0.11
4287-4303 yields -0.04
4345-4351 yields 0.08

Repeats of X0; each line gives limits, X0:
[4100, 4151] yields 0.05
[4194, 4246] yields 0.10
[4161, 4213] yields 0.03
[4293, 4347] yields 0.08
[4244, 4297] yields 0.05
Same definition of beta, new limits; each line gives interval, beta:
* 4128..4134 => -1.26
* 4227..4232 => -0.51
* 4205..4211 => -1.09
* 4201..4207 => -1.01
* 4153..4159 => -0.97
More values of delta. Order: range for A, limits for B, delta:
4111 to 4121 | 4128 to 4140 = 1.69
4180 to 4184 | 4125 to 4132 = 1.36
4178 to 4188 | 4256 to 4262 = 1.69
